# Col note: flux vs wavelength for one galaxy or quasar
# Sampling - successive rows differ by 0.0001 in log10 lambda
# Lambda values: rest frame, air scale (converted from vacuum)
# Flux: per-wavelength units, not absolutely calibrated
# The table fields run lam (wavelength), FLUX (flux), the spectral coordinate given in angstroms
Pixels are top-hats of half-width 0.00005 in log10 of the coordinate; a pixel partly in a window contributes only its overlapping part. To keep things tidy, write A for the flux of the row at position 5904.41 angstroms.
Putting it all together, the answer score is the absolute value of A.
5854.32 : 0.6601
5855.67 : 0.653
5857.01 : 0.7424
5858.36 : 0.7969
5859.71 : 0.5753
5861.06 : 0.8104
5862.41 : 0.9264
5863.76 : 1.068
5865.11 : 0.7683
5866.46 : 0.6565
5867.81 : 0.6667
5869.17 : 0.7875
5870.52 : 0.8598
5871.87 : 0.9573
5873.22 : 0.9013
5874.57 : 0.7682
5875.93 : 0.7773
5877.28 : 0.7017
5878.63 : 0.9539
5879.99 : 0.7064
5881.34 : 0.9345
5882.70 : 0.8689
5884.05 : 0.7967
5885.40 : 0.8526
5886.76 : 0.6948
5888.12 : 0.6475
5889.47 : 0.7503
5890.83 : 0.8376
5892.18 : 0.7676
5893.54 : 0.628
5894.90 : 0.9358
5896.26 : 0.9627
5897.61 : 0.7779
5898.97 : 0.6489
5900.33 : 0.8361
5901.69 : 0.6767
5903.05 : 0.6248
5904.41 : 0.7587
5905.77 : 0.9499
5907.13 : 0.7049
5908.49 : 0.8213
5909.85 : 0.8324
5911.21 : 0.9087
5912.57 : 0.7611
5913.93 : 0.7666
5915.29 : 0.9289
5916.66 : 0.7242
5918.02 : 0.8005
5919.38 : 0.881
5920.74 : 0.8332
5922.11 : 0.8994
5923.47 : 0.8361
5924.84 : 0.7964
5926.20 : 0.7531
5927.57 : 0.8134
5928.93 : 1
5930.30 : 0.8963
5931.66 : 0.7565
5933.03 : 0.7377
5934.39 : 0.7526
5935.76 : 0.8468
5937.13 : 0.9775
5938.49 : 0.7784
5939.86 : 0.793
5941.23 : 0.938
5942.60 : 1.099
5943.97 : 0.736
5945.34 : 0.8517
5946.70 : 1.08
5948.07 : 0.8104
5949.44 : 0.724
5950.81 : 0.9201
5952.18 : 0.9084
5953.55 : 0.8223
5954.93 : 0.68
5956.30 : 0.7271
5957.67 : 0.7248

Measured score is 0.76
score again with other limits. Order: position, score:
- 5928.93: 1.00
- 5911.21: 0.91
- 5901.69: 0.68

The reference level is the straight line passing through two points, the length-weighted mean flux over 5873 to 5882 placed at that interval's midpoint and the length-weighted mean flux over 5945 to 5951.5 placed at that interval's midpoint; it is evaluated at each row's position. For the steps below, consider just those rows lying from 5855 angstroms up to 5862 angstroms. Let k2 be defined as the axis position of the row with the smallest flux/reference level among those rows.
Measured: 5859.71 angstroms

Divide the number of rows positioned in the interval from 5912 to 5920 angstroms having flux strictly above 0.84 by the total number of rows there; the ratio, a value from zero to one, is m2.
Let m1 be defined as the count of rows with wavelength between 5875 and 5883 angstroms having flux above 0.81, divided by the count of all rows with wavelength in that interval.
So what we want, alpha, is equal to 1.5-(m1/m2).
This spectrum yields 0.0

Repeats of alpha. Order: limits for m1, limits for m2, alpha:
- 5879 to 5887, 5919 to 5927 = 0.0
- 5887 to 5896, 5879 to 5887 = 0.8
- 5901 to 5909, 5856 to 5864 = 0.5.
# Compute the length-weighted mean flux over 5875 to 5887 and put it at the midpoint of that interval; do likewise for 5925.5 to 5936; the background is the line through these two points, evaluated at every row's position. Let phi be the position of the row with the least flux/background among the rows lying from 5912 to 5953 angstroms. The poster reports 5949.44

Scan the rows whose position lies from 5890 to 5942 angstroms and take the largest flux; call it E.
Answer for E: 1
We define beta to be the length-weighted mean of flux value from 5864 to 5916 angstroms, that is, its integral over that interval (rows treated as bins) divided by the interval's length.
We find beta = 0.796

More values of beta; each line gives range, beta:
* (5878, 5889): 0.805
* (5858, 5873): 0.810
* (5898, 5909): 0.752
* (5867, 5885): 0.821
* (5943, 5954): 0.864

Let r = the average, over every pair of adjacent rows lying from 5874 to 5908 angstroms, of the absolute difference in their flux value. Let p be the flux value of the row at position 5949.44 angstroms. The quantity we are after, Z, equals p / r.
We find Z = 5.4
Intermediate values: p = 0.724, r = 0.135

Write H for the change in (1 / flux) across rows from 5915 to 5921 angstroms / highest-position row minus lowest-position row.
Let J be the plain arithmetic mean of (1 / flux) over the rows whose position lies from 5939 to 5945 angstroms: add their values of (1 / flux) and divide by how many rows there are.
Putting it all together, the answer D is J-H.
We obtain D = 1.03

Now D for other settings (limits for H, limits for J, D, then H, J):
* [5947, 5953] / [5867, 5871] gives 1.44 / -0.13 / 1.31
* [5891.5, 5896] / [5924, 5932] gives 1.44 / -0.23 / 1.21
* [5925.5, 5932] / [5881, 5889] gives 1.28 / -0.01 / 1.27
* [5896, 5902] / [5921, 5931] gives 0.74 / 0.44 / 1.18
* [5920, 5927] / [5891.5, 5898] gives 1.13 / 0.13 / 1.26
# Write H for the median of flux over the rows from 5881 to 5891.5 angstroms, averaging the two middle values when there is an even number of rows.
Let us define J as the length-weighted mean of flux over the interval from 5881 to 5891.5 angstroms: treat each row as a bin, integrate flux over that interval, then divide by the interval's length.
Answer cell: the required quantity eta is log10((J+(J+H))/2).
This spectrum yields 0.080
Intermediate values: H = 0.817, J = 0.793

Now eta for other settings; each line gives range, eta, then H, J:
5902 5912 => 0.081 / 0.821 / 0.795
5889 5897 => 0.085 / 0.803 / 0.815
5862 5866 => 0.137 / 0.926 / 0.907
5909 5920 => 0.091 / 0.816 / 0.825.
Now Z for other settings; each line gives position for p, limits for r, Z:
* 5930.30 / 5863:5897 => 7.6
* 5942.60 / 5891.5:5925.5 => 9.2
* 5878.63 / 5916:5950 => 8.3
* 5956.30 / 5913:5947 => 6.3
